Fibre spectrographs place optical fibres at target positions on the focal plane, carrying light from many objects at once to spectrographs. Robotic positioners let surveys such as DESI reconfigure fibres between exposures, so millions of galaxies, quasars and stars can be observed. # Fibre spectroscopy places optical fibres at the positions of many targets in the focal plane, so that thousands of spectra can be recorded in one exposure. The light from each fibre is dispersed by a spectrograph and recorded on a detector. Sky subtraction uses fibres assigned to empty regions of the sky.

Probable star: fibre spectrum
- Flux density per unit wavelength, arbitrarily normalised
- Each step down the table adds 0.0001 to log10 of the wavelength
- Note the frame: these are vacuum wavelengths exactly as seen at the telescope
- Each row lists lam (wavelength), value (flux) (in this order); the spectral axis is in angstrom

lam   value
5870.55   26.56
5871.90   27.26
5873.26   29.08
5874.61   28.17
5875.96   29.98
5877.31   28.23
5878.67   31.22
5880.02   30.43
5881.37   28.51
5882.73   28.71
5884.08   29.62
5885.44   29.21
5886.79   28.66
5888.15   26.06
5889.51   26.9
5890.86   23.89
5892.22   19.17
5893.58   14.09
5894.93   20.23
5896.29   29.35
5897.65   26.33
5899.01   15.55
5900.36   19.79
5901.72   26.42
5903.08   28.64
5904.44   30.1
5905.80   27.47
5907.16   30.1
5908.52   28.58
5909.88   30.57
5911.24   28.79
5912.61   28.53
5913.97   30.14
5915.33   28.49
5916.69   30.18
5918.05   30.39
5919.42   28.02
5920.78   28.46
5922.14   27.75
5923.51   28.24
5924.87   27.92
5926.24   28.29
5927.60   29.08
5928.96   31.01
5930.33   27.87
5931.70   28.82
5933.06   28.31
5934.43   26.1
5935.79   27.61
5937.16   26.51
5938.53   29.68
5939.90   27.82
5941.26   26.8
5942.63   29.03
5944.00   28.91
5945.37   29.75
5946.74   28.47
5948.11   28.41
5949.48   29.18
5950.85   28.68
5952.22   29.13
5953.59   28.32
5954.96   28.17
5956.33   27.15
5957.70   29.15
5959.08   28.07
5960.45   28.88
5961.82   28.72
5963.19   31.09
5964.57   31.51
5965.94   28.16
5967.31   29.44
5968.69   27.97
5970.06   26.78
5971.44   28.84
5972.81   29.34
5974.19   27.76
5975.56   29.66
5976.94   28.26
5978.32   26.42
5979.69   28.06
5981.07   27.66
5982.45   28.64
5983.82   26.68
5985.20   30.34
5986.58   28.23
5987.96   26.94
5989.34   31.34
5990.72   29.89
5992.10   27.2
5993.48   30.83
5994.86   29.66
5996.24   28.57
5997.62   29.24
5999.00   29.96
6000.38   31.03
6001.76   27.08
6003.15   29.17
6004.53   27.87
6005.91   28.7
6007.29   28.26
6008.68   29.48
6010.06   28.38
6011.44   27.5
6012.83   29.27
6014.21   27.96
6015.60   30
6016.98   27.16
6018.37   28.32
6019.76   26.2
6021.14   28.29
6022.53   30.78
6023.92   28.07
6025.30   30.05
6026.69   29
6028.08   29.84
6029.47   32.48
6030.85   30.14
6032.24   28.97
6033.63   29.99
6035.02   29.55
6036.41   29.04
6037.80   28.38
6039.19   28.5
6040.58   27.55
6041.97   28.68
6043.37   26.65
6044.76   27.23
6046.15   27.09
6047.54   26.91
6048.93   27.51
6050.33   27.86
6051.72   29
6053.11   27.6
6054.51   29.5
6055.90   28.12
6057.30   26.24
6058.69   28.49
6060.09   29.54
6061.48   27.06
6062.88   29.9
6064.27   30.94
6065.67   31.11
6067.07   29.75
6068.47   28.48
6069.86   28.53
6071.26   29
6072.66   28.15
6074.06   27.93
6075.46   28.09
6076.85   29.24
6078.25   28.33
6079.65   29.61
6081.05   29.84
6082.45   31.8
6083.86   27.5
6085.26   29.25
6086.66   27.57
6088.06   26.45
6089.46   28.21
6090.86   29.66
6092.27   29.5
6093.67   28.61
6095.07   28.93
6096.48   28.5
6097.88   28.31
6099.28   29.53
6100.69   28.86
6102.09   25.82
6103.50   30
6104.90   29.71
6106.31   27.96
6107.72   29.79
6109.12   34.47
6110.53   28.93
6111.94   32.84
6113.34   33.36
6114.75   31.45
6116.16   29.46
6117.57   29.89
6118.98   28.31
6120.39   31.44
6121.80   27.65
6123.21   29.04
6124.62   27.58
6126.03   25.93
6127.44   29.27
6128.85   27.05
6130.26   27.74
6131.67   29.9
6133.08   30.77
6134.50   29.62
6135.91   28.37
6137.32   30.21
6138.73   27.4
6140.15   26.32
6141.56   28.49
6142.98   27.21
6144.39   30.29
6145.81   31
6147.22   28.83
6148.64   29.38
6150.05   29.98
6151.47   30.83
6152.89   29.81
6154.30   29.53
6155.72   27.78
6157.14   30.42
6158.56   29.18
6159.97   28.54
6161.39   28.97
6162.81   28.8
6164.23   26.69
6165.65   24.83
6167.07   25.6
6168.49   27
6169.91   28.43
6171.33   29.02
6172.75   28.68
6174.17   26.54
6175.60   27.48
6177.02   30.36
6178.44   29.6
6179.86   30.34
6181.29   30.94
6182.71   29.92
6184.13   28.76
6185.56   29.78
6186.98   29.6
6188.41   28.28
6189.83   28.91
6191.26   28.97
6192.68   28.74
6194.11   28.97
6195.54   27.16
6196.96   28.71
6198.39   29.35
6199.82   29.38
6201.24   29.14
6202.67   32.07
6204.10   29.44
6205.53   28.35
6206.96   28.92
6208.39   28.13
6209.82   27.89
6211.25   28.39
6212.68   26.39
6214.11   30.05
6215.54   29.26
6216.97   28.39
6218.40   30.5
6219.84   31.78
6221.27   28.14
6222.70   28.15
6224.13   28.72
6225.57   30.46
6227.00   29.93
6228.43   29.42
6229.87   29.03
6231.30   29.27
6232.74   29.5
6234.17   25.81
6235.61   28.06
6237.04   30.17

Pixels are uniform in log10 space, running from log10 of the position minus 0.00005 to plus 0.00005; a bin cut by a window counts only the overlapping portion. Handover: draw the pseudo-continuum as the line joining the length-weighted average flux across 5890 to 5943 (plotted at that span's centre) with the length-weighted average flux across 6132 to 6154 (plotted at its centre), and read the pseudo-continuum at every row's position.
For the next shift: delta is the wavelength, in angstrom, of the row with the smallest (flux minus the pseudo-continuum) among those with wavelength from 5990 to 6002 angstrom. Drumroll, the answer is 6001.76 angstrom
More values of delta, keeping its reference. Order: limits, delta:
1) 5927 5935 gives 5934.43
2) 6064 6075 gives 6074.06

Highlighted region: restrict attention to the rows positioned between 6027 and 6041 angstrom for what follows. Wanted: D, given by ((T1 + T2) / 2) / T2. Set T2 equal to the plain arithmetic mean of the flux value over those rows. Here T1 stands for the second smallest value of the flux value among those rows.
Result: 0.982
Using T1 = 28.38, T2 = 29.4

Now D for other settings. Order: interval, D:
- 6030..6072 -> 0.966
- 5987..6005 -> 0.965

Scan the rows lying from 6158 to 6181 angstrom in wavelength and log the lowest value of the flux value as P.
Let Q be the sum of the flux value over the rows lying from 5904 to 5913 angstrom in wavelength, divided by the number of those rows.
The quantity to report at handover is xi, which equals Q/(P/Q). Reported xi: 34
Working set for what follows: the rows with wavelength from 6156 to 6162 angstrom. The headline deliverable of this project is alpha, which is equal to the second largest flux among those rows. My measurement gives 29.18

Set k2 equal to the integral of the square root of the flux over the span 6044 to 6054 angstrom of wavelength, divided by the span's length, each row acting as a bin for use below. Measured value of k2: 5.26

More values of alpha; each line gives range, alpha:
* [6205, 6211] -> 28.35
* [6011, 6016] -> 29.27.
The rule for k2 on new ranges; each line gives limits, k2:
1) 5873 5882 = 5.43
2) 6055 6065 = 5.35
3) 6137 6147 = 5.35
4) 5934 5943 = 5.26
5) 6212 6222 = 5.40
